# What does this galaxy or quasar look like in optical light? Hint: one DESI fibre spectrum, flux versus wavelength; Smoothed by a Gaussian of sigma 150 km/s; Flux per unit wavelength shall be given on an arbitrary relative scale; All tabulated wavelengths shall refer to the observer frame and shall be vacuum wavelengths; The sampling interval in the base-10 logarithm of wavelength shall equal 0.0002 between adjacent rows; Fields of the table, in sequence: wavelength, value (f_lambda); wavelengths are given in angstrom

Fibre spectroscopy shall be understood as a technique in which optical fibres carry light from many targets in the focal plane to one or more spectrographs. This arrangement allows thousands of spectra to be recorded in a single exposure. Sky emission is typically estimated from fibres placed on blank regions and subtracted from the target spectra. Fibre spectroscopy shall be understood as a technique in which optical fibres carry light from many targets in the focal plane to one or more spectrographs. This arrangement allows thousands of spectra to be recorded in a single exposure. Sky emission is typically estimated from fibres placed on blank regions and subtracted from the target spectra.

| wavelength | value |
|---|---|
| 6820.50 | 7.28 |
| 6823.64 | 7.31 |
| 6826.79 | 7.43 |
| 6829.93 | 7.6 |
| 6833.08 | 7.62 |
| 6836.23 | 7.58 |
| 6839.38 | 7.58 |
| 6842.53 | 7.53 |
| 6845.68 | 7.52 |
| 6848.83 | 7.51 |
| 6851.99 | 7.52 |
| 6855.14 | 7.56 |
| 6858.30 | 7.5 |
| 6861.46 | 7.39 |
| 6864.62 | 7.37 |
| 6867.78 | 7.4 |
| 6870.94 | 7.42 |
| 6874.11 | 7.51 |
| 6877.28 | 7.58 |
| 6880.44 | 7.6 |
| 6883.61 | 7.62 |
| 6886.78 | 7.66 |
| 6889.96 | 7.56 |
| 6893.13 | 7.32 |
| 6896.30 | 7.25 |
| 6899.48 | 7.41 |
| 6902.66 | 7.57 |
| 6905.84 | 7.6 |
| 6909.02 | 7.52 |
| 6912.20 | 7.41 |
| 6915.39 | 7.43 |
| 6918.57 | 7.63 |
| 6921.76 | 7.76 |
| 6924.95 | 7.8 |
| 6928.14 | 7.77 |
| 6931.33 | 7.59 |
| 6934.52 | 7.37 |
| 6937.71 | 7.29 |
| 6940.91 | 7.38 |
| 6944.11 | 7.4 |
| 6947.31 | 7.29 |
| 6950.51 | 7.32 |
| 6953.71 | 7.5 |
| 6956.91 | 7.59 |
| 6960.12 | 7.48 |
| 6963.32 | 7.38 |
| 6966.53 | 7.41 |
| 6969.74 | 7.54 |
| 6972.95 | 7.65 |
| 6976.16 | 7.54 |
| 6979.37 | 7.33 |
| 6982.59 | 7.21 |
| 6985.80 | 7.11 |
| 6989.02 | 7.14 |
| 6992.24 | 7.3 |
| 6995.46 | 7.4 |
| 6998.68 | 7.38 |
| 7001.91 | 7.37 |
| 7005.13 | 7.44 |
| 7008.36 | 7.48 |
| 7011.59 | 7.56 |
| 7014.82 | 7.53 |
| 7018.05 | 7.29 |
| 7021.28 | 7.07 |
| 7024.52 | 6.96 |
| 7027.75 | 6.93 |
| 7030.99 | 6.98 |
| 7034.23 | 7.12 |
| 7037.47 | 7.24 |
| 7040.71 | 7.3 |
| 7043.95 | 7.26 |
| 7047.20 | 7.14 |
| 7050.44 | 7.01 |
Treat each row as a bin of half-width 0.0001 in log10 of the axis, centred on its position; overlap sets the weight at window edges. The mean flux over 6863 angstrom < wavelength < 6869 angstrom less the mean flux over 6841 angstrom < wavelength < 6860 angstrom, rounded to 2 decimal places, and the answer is -0.14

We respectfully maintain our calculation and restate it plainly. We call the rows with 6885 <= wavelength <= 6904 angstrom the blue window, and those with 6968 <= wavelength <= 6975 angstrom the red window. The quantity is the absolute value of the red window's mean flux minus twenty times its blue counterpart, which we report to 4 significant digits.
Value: 141.6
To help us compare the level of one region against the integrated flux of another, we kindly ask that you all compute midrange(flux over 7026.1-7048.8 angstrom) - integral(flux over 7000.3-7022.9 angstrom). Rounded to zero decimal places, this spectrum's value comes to -160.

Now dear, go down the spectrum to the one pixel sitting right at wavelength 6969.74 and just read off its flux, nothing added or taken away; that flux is 7.54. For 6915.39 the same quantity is 7.43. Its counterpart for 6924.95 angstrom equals 7.8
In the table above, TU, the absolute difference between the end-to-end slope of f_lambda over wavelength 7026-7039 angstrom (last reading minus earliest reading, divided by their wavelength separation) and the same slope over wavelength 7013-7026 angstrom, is 0.09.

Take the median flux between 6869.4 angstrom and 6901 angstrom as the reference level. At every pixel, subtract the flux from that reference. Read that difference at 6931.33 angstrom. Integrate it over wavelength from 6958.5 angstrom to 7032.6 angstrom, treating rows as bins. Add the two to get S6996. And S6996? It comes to 16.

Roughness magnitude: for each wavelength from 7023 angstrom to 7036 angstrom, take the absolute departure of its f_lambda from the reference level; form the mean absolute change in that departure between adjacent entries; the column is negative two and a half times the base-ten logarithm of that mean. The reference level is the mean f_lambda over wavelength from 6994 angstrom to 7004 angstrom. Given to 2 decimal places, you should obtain 2.84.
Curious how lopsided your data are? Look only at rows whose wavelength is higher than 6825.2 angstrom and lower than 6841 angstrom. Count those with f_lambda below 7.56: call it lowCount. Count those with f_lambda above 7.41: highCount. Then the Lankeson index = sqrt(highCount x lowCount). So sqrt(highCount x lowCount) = 2.24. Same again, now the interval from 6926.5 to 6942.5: 2.45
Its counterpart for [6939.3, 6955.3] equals 2.24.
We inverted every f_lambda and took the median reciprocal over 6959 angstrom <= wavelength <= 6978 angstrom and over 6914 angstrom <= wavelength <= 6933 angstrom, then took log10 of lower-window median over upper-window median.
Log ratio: -0.011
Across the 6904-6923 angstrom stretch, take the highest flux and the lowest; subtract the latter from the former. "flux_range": 0.35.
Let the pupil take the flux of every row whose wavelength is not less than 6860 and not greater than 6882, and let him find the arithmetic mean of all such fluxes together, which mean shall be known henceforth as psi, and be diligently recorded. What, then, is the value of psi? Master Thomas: 7.47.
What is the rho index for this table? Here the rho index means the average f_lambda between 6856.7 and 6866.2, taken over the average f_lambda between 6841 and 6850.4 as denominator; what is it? 0.99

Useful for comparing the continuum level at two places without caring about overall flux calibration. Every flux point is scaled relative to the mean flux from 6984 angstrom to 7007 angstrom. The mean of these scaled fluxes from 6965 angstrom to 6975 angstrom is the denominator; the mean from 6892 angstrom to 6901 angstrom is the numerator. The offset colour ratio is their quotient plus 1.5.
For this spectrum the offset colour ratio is 2.47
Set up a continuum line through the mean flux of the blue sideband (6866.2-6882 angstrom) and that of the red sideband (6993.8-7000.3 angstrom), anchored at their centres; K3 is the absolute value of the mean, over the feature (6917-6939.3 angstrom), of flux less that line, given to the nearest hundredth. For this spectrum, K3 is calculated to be 0.15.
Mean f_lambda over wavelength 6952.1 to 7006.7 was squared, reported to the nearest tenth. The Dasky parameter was 54.7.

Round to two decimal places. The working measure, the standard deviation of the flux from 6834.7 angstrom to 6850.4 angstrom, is 0.03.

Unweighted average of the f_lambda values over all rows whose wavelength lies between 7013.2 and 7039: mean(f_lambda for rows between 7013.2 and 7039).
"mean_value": 7.14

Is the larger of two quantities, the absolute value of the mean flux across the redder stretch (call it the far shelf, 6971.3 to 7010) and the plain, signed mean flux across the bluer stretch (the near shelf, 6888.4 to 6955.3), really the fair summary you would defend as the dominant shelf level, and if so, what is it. 7.48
